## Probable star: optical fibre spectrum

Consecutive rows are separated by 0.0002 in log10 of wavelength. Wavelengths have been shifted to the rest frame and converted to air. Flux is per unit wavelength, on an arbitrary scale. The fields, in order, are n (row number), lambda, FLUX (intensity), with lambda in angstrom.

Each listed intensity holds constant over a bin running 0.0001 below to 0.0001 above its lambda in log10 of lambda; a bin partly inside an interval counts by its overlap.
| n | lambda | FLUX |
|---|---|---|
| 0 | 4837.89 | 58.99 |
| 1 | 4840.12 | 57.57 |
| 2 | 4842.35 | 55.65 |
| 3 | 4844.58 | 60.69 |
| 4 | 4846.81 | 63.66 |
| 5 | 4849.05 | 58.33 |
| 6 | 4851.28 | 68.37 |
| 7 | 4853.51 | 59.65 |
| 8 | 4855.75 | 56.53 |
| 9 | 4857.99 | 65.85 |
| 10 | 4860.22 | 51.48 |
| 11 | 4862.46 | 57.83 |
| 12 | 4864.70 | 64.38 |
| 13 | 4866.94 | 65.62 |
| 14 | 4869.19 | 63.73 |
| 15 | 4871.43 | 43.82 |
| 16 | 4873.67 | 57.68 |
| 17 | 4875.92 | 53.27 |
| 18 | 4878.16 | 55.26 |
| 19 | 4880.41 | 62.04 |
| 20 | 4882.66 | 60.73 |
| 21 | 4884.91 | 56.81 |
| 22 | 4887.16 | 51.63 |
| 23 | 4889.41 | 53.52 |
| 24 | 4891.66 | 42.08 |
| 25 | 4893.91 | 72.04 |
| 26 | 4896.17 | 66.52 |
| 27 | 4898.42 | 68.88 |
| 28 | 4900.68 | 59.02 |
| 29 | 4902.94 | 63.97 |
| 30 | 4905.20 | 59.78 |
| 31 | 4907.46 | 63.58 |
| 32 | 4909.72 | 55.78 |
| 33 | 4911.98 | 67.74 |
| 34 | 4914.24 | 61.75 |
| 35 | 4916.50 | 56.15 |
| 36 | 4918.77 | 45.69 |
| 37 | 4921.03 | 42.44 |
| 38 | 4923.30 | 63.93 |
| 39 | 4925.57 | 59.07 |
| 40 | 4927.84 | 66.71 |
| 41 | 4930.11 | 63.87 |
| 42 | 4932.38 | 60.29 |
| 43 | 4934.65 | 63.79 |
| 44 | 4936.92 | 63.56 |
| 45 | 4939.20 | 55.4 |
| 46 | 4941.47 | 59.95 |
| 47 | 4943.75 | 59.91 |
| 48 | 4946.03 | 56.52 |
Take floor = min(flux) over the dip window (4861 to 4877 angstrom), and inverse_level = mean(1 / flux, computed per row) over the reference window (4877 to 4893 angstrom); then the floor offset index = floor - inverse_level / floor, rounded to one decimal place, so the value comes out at 43.8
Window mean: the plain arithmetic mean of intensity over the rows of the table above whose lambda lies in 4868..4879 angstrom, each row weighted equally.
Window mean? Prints 54.8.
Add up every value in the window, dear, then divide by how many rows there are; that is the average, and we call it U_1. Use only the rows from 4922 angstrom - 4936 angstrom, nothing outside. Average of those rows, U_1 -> 63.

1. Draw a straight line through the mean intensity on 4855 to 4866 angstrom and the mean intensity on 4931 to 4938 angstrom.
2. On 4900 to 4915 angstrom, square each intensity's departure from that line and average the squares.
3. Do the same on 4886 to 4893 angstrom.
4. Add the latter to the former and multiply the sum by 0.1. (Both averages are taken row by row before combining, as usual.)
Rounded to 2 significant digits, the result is 17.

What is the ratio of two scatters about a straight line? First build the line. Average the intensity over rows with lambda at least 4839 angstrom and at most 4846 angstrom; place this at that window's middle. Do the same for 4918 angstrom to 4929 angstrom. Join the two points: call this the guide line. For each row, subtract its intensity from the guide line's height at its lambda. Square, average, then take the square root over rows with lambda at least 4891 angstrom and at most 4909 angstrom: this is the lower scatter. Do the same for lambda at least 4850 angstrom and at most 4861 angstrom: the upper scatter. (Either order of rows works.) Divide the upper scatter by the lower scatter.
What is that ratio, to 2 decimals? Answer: 0.65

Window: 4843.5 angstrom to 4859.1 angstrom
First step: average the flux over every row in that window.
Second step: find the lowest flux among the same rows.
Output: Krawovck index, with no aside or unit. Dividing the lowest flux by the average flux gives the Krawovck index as 0.91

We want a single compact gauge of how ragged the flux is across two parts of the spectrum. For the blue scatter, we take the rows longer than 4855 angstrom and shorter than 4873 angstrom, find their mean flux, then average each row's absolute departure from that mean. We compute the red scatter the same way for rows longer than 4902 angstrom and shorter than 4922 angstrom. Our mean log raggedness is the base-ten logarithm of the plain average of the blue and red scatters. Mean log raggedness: 0.81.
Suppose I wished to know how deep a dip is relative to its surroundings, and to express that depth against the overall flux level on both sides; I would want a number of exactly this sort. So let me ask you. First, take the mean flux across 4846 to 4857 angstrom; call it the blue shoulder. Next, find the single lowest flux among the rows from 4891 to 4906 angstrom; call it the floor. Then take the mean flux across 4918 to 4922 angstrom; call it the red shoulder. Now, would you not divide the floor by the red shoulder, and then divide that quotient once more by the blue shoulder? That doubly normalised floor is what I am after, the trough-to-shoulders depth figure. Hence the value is 0.0156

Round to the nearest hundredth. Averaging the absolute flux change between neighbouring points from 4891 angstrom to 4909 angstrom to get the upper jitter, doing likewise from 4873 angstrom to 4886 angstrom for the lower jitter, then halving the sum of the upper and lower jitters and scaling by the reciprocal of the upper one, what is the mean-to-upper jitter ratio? 0.71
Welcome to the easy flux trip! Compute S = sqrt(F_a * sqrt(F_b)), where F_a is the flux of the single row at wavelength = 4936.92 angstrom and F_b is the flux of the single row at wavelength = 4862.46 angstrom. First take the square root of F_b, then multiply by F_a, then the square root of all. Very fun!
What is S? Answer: 22.0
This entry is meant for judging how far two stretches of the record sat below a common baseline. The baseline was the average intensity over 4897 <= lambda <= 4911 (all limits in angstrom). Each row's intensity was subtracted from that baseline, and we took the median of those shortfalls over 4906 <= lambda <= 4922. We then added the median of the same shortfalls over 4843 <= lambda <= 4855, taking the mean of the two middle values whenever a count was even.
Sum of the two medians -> 7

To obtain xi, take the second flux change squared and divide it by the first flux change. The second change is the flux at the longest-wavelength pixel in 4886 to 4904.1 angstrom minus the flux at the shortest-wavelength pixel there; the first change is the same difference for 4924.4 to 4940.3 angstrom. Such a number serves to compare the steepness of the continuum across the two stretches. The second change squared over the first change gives -41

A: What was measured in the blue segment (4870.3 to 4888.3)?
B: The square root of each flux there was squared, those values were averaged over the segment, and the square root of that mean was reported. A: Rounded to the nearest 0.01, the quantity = 7.43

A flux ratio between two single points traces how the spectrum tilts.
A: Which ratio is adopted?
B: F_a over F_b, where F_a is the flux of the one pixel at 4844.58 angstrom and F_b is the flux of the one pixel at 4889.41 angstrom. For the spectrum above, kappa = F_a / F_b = 1.13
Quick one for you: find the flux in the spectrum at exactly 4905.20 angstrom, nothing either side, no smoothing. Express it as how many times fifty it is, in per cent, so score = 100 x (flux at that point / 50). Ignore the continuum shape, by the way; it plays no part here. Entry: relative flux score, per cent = 120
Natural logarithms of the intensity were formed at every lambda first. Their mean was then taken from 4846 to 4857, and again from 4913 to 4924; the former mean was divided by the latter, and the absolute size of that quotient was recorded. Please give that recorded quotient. 1.03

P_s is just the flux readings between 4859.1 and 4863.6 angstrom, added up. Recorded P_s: 109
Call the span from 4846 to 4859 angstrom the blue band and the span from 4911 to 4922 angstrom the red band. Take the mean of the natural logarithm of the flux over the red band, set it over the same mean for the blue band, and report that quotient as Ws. 0.97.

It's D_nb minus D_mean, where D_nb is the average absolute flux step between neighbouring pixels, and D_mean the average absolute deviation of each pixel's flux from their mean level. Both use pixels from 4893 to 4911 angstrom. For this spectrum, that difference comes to 1.3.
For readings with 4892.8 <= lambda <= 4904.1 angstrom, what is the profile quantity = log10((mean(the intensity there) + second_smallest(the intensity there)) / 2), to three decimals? 1.813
